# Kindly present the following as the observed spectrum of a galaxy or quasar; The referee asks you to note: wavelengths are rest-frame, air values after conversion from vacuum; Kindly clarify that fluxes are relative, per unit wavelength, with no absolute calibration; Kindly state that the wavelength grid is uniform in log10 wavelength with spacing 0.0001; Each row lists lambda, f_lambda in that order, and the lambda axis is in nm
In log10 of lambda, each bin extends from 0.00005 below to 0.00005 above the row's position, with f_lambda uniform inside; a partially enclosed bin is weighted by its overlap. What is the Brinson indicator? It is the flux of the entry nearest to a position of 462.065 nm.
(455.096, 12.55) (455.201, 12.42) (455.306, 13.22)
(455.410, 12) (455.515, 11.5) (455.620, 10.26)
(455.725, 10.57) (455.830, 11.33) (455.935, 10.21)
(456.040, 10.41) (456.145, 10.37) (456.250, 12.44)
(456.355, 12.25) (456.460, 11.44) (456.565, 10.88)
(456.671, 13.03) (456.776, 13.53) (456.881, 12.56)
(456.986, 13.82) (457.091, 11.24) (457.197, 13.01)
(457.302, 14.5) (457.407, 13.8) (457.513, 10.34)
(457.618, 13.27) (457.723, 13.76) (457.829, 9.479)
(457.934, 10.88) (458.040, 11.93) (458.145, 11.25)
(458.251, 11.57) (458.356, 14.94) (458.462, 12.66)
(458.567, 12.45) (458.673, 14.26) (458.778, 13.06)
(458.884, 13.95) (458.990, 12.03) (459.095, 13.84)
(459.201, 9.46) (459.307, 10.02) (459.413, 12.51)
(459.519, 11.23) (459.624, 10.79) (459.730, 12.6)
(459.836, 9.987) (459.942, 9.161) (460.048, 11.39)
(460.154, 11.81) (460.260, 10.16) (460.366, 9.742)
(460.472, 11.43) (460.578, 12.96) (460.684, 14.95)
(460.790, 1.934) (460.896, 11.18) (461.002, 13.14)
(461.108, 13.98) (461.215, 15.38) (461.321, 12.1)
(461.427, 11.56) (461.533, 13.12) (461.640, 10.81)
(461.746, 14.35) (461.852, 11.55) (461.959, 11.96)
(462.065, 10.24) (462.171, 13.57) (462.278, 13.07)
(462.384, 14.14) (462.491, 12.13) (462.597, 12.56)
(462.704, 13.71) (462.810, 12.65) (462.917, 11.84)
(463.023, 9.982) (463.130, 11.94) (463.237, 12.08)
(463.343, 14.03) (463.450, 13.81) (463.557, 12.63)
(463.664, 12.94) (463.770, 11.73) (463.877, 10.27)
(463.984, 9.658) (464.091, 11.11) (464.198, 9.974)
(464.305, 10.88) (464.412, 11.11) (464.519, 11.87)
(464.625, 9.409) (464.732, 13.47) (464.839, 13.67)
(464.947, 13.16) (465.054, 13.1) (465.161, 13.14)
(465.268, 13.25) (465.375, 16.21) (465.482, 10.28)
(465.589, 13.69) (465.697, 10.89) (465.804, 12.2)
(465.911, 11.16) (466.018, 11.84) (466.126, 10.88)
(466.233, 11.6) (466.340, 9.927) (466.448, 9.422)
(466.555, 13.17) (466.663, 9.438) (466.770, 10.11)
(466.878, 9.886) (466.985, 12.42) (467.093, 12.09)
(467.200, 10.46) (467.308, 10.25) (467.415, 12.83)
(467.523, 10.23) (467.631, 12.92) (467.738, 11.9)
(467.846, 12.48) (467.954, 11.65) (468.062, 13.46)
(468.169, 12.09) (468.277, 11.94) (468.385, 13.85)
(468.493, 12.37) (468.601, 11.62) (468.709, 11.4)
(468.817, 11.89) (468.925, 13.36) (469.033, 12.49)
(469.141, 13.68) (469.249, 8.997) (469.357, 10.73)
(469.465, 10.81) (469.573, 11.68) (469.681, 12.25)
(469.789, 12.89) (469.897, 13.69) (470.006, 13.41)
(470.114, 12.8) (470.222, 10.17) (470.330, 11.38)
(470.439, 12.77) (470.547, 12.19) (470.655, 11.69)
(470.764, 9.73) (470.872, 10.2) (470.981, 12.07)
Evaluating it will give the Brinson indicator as 10.24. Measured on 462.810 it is 12.65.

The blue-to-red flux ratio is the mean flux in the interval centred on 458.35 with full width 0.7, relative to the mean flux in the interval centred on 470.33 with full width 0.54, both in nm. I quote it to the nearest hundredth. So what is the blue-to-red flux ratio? 1.07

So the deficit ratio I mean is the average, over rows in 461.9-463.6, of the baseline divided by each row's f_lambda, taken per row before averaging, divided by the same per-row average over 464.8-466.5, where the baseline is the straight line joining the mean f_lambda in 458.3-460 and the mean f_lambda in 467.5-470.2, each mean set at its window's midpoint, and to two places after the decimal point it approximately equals 0.96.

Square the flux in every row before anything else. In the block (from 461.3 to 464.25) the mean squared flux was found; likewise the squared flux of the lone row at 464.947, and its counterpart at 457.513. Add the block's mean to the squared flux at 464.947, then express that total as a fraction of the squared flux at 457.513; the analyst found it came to 3.0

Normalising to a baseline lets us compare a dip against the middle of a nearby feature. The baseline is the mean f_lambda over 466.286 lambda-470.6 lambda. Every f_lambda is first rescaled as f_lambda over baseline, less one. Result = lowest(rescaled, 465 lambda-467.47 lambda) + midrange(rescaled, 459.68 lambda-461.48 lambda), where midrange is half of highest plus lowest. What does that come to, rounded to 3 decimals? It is -0.465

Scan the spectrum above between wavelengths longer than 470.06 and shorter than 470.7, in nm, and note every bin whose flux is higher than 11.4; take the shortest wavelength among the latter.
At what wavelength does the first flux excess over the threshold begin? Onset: 470.114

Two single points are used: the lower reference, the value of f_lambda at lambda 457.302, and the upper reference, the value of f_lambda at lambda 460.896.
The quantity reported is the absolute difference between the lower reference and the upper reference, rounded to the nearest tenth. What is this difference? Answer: 3.3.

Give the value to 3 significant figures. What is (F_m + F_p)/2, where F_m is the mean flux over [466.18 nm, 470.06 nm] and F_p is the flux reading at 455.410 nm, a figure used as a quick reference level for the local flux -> 11.9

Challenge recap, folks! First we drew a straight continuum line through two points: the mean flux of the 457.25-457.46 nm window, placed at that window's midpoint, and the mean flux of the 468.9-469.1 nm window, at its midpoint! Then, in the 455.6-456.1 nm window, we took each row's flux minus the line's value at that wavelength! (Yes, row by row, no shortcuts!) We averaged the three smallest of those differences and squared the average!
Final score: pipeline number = 16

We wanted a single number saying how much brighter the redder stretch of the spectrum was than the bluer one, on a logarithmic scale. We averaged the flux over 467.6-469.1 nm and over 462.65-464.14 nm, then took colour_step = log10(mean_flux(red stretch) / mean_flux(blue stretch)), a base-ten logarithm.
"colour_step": 0.013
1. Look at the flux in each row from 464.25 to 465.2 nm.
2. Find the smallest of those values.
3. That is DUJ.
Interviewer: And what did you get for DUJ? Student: 9.409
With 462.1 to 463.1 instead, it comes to 9.982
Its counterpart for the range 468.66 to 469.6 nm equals 8.997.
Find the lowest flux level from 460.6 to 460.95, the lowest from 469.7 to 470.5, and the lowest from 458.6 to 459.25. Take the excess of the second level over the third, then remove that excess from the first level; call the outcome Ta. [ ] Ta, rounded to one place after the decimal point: 1.2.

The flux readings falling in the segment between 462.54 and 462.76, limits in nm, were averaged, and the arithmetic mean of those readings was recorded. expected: 13.1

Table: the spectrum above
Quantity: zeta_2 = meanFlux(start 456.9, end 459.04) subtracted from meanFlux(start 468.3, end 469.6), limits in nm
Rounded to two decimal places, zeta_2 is -0.70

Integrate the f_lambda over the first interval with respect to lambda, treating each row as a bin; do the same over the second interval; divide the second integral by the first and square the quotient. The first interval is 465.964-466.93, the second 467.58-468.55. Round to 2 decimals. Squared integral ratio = 1.38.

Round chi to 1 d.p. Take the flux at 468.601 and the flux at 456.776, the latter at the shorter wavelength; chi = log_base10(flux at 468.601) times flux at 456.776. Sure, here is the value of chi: 14.4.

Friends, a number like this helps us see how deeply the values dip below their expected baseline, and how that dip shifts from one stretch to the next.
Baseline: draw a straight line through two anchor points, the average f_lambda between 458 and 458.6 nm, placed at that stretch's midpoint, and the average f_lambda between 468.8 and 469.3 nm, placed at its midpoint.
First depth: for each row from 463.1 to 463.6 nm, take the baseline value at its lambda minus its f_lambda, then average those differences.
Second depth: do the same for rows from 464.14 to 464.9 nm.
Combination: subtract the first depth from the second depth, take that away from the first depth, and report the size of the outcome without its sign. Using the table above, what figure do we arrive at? 2.0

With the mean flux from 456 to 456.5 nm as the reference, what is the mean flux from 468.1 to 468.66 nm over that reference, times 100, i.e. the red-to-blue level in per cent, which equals 109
